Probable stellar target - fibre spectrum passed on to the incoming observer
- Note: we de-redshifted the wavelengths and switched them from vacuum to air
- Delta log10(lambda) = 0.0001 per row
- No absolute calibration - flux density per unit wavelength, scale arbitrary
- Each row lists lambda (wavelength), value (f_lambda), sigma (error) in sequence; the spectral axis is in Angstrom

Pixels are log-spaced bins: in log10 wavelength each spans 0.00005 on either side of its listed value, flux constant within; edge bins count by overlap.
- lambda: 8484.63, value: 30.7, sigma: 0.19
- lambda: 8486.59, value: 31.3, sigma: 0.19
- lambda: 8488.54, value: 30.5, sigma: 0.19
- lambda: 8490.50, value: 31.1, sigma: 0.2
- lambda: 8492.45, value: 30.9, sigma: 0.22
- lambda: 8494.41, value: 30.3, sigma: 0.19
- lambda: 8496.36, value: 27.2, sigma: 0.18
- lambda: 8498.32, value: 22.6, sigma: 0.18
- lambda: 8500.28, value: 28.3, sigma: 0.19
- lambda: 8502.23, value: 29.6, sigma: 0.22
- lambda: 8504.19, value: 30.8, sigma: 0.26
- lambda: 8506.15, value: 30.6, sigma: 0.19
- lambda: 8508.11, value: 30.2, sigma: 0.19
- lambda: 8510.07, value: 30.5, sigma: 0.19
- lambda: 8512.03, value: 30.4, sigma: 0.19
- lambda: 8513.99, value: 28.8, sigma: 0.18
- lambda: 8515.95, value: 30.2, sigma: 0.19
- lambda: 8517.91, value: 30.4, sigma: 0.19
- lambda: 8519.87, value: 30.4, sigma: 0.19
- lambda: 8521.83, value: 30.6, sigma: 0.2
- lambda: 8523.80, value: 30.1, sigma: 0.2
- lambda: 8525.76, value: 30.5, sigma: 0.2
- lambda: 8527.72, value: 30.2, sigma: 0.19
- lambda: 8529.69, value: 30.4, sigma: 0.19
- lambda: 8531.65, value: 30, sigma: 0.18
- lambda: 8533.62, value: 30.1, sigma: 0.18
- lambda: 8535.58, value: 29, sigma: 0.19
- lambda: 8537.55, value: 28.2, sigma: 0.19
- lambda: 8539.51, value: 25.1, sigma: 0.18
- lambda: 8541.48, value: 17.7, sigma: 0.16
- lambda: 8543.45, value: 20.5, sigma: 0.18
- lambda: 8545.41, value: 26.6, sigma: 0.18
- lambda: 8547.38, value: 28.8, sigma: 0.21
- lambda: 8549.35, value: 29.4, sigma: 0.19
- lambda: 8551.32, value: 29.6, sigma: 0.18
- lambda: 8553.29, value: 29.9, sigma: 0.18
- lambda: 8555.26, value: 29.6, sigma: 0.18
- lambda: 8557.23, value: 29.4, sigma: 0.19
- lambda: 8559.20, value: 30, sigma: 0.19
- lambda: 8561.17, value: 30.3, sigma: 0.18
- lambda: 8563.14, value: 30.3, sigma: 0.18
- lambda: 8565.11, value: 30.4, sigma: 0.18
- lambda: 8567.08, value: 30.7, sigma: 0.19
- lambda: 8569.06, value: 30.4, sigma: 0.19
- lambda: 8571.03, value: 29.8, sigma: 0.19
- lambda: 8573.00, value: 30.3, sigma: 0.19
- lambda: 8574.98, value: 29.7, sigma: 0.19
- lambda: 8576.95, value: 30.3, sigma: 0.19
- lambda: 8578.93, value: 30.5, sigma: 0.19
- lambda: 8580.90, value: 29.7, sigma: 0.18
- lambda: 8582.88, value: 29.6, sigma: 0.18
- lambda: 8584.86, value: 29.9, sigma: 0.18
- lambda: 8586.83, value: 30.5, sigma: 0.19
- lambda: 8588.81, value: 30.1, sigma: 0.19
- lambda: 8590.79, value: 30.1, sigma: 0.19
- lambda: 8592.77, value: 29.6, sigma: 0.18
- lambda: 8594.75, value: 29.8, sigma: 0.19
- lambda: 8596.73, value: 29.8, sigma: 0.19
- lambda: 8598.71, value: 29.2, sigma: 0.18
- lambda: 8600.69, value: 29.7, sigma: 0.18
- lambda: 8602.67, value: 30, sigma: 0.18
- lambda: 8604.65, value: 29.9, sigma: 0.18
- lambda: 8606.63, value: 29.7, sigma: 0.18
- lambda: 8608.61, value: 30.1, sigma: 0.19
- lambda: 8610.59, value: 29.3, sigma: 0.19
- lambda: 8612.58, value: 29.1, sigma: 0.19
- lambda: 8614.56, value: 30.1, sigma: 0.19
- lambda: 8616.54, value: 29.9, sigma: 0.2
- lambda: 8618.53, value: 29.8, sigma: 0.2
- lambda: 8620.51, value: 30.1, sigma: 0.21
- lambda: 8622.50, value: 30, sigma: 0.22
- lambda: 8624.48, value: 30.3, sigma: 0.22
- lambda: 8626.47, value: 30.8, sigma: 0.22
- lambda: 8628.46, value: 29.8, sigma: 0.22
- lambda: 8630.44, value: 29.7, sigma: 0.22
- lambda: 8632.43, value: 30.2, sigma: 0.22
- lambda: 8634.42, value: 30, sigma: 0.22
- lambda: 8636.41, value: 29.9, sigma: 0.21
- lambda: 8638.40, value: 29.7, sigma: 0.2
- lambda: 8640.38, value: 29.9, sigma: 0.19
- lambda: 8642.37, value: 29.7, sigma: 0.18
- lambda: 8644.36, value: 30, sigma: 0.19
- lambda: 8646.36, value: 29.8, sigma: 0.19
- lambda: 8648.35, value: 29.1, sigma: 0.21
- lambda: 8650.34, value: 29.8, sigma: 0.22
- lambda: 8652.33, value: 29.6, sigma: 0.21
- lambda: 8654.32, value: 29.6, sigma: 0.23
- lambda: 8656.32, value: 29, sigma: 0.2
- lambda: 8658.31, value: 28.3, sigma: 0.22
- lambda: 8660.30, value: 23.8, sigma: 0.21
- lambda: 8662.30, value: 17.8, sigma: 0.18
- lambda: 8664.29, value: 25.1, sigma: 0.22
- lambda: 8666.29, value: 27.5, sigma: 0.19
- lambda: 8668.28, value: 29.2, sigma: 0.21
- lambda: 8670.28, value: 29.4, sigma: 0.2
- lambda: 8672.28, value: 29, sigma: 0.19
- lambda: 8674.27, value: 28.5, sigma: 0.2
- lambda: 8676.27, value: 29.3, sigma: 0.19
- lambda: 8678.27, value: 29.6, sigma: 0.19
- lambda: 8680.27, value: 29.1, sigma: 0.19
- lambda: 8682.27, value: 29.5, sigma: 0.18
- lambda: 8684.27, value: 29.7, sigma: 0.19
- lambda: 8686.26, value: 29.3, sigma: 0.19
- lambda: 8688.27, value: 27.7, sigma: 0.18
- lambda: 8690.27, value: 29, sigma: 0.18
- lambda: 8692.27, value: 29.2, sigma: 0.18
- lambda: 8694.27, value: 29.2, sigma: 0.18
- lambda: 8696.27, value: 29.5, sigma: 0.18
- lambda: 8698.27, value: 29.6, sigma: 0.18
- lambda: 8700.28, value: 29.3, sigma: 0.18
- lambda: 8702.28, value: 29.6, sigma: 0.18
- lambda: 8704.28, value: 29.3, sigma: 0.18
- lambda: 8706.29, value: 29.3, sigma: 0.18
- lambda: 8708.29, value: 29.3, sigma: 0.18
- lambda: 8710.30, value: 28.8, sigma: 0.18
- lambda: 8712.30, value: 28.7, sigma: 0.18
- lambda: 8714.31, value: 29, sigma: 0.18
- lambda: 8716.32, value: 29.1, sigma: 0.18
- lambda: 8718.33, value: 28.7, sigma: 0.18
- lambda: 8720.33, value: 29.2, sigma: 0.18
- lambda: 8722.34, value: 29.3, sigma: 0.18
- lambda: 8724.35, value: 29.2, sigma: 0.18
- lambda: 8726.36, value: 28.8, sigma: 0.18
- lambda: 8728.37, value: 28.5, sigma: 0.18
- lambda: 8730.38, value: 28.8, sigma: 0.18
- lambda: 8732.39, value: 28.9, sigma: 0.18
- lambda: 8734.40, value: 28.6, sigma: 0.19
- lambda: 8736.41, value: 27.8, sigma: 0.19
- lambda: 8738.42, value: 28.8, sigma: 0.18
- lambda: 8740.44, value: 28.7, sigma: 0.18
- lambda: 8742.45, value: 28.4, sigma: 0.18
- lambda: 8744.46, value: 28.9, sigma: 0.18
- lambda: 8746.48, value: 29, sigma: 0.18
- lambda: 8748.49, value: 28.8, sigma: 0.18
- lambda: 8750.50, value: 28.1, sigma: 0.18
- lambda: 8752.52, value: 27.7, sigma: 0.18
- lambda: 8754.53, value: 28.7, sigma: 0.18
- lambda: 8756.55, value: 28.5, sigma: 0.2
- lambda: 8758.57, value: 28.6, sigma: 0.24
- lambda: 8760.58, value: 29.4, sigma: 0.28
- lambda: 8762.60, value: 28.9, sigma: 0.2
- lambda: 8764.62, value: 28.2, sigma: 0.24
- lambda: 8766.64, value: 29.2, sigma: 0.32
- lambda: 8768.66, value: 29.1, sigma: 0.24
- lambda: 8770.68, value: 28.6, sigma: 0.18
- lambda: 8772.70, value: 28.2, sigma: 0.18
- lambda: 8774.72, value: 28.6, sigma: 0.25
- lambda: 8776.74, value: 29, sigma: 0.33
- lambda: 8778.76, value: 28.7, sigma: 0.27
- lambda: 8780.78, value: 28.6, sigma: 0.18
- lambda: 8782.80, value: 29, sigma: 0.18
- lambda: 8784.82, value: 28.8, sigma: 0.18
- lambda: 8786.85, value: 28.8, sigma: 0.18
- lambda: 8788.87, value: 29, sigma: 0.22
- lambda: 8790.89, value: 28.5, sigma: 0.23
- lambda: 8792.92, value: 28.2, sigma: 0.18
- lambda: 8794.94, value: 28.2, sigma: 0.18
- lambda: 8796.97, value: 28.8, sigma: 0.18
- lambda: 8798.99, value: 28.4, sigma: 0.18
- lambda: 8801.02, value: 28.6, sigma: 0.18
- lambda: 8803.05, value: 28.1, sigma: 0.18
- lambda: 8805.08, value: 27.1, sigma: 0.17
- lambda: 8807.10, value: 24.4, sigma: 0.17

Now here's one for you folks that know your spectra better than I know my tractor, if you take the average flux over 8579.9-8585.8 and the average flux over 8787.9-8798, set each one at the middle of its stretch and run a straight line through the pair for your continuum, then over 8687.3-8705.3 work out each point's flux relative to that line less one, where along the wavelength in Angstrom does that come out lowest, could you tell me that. 8688.27 Angstrom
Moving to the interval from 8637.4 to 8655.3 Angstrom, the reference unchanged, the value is 8648.35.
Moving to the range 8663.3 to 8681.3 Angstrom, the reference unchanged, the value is 8664.29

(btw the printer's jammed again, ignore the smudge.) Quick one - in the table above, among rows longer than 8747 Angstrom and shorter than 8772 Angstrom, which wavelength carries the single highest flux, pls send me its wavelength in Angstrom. 8760.58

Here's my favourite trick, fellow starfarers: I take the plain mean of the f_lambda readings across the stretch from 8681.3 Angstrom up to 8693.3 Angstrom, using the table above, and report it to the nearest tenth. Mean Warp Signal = 29.1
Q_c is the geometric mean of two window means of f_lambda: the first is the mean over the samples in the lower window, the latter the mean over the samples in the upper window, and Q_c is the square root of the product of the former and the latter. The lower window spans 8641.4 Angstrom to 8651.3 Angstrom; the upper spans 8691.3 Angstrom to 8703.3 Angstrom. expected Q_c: 29.5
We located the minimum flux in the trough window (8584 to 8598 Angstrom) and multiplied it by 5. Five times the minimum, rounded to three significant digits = 148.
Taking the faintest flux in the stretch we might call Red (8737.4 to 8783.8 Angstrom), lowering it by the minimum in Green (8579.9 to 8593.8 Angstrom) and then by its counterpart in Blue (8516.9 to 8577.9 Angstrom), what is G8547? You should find -20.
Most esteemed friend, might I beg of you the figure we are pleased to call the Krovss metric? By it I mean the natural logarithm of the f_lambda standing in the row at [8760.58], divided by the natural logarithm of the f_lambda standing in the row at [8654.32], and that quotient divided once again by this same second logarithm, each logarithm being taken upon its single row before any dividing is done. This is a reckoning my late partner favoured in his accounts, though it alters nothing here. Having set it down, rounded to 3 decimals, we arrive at 0.295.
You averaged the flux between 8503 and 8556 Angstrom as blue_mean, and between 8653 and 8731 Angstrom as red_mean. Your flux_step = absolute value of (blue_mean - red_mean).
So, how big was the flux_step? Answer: 0.3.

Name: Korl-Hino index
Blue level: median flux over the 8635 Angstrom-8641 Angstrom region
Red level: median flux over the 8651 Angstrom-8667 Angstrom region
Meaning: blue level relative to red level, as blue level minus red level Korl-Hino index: 2.0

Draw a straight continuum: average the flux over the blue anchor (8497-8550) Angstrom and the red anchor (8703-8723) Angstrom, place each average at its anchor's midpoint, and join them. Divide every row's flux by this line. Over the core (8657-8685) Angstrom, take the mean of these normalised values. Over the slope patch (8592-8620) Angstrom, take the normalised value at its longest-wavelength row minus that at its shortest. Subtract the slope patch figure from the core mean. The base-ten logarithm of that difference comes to -0.023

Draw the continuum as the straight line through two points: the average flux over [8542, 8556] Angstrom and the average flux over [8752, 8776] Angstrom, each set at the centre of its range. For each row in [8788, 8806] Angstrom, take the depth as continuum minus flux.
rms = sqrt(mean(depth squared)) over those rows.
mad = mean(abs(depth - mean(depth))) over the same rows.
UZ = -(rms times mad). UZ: -0.3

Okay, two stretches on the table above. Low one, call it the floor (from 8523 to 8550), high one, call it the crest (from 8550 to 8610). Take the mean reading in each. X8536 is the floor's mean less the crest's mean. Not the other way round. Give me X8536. -2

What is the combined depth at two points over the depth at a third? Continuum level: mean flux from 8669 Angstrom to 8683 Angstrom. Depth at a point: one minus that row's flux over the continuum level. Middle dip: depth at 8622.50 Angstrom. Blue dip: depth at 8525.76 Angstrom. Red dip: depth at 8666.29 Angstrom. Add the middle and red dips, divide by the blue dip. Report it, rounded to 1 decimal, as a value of -0.7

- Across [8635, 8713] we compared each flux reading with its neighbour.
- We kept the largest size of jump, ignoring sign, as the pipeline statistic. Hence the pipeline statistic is 7.3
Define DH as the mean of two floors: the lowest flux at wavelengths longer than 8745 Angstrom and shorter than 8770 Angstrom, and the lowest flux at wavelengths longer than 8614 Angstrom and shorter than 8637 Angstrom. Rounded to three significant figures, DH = 28.7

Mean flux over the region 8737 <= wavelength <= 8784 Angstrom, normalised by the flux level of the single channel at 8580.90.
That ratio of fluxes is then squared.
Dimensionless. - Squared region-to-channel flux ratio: 0.93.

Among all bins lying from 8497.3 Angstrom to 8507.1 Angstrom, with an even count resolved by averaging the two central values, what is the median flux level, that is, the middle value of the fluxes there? 29.6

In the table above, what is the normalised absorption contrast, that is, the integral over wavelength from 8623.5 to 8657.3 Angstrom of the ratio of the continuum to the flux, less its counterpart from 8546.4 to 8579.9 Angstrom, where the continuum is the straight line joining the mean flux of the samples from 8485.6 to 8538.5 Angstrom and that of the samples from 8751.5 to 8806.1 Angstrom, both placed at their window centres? 0.1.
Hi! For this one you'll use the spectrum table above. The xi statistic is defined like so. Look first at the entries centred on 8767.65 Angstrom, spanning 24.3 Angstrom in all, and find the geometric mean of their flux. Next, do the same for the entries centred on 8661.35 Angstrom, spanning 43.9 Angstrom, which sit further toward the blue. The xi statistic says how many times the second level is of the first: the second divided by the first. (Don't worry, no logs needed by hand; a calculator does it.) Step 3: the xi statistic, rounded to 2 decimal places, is 0.98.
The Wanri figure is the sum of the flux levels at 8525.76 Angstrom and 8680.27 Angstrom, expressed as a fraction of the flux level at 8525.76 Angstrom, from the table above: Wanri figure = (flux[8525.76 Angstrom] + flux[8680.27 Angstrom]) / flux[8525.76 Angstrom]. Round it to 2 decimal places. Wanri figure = 1.95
